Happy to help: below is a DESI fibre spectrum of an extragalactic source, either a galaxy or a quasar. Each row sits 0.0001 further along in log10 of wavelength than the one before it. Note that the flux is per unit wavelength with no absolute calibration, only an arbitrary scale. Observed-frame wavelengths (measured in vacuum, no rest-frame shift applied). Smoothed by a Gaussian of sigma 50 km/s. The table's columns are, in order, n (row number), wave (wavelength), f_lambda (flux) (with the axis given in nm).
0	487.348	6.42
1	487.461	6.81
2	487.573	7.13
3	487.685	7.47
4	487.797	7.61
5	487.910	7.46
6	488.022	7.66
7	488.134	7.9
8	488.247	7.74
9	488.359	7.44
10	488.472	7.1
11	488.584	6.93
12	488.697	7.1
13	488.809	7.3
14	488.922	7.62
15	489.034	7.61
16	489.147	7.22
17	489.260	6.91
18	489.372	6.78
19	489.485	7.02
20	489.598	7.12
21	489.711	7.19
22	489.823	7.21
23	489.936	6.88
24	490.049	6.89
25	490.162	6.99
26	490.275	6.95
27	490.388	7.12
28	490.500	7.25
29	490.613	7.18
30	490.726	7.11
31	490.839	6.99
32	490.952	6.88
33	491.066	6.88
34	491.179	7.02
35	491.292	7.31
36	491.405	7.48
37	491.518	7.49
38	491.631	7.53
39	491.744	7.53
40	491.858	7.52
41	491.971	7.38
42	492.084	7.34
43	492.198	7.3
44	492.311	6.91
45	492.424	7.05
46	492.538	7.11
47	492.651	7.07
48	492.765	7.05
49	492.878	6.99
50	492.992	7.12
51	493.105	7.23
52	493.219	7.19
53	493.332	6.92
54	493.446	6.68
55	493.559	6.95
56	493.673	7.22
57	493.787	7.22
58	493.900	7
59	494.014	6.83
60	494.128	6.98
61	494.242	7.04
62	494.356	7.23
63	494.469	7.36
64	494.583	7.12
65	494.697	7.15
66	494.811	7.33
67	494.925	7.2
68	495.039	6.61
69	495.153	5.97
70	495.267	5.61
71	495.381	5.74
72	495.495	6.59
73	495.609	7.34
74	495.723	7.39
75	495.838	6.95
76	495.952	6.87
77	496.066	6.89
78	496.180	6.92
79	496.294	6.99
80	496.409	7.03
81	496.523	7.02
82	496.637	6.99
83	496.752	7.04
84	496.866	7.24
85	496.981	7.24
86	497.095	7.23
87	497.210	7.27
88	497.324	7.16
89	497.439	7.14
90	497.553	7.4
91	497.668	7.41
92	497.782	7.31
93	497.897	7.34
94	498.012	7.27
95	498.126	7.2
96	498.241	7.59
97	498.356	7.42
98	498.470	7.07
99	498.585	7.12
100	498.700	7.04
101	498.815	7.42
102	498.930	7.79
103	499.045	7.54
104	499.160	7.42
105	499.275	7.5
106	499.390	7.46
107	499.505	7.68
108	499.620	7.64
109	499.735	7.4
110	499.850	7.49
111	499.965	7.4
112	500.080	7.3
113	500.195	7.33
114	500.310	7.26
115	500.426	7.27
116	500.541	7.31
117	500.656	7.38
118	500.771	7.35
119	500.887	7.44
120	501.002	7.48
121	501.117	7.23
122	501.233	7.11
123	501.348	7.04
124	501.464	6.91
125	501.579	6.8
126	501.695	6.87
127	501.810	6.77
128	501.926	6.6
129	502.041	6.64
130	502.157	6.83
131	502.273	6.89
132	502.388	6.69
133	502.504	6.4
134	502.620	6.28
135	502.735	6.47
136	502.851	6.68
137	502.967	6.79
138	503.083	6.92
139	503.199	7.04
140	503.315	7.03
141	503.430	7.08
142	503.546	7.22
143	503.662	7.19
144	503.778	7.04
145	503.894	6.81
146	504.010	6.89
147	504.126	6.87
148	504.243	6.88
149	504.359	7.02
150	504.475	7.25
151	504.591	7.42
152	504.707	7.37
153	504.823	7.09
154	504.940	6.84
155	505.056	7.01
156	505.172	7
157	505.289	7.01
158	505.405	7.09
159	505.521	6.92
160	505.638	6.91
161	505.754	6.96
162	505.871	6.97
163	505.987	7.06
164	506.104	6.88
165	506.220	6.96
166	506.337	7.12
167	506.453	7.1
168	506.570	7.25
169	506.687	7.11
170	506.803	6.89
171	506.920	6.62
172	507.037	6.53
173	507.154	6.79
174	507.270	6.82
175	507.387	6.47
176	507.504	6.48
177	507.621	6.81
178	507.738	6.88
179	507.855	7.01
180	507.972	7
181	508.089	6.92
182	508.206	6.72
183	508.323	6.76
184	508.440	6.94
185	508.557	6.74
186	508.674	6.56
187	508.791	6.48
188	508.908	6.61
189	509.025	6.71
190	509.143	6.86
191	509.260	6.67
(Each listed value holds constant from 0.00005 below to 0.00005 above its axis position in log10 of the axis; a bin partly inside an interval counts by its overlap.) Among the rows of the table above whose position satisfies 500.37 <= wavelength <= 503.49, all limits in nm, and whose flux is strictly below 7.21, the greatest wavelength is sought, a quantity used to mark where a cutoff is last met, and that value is 503.430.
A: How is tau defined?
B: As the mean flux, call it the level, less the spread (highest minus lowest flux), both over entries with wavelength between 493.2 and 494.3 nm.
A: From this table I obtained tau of 6.46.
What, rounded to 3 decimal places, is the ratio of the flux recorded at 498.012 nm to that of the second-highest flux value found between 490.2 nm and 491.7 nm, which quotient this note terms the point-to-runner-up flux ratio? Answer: 0.971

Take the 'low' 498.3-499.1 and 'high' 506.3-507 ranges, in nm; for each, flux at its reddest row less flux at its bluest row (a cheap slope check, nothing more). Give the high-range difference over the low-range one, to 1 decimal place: -4.2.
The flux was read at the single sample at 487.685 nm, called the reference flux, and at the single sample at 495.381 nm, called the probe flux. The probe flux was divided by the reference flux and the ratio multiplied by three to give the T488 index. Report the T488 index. 2.31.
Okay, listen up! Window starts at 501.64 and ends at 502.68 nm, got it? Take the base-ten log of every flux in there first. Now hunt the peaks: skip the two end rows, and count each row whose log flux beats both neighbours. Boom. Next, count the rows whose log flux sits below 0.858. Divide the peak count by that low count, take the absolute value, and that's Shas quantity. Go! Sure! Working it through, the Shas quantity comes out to 0.11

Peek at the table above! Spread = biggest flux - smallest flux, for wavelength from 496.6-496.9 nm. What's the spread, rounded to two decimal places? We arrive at 0.25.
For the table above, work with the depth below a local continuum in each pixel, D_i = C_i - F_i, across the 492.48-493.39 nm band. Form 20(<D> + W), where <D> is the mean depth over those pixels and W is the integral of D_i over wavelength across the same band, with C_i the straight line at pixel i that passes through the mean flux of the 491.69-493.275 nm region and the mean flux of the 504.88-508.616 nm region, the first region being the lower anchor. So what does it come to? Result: 4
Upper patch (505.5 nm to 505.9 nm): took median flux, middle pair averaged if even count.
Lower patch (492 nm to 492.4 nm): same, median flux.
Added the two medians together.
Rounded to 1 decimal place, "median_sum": 14.2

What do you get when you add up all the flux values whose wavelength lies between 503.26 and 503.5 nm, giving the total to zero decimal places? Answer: 14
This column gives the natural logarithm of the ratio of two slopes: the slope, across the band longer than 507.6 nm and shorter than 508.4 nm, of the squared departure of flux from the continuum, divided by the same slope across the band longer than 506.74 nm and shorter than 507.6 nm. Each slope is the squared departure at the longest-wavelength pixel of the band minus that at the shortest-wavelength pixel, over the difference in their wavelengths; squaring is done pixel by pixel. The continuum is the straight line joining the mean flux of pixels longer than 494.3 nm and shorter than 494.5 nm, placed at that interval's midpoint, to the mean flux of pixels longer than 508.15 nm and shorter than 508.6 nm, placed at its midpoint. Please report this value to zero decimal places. -5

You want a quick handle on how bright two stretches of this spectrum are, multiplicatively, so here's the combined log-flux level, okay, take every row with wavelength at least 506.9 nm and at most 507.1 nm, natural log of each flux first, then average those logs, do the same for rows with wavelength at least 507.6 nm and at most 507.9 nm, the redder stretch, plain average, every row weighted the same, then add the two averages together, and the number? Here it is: 3.81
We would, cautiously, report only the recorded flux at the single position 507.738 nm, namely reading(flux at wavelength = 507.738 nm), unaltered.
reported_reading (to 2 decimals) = 6.88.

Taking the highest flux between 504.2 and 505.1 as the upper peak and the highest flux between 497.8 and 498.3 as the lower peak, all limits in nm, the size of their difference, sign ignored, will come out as 0.17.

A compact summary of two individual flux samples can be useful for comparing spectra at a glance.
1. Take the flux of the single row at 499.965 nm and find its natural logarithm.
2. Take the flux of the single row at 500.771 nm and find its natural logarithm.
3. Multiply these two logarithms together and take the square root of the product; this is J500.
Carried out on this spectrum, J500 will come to 2.00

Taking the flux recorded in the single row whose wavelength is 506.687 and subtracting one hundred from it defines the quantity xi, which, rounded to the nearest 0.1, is -92.9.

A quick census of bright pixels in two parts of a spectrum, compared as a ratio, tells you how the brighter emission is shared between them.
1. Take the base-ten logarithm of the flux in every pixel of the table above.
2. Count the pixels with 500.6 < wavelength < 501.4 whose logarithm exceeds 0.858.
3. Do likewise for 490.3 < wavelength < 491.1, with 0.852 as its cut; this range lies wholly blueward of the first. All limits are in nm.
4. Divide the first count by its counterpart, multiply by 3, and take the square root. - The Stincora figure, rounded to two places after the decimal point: 2.24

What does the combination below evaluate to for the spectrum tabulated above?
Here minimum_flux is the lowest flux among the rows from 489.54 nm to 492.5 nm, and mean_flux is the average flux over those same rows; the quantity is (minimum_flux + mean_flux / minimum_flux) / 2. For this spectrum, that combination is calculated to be 3.96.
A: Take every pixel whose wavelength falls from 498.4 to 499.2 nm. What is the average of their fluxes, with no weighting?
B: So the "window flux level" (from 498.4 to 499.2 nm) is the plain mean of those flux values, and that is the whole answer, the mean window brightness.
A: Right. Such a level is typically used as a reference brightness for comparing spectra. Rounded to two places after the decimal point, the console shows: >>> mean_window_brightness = 7.34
